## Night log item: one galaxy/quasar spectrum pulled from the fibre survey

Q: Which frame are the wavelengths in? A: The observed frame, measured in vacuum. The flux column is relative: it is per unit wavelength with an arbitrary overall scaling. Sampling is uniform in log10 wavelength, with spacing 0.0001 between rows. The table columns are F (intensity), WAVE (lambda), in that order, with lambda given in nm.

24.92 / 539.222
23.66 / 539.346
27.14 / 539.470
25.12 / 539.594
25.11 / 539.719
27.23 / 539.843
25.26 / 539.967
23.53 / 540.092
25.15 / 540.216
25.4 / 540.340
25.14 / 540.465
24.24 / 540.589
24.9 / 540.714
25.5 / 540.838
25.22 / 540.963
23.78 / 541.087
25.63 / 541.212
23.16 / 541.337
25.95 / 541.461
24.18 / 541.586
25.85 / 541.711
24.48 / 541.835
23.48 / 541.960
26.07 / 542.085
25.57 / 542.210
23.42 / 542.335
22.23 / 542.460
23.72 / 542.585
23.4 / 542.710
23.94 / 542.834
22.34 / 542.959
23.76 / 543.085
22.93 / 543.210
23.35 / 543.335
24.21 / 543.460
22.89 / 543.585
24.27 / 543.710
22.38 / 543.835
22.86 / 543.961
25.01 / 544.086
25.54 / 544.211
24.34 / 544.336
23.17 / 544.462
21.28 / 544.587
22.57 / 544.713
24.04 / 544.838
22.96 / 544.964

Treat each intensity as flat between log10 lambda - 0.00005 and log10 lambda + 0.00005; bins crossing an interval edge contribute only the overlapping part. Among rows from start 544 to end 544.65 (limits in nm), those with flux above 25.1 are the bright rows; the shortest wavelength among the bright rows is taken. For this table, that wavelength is 544.211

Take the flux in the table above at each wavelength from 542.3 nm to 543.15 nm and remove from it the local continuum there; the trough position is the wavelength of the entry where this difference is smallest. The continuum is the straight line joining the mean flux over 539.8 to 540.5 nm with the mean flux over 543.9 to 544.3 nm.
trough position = 542.460 nm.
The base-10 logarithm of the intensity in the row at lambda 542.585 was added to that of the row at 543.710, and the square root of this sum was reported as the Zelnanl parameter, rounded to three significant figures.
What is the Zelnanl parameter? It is 1.66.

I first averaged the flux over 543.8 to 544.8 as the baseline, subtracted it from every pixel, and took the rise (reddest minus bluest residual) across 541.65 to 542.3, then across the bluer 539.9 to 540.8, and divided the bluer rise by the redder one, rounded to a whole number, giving 1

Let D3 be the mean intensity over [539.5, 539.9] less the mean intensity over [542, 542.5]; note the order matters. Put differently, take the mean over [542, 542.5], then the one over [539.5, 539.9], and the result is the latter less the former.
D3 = 1.5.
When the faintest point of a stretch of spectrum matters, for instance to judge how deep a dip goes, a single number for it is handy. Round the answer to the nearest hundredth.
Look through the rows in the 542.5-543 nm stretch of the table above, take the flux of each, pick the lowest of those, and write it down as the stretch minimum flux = 22.34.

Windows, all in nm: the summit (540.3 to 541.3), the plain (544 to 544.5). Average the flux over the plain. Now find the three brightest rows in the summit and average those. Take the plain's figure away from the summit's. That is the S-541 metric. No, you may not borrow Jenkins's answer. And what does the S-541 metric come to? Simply 1.0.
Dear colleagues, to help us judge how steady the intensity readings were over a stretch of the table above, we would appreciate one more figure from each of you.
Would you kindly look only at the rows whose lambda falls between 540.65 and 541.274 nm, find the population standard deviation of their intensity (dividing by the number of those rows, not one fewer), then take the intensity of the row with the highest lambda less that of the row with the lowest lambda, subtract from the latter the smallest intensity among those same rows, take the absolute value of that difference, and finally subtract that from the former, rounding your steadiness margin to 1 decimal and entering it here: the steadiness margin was -22.4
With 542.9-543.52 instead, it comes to -19.8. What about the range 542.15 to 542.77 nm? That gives -23.3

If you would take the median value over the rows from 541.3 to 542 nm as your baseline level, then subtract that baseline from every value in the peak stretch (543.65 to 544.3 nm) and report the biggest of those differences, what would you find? 1.2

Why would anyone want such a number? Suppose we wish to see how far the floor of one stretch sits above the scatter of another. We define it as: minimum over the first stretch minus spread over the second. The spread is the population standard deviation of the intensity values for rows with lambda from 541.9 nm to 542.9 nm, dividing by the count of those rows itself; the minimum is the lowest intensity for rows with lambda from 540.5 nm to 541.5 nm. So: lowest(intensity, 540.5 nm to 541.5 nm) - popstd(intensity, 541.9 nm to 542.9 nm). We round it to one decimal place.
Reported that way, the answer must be 22.0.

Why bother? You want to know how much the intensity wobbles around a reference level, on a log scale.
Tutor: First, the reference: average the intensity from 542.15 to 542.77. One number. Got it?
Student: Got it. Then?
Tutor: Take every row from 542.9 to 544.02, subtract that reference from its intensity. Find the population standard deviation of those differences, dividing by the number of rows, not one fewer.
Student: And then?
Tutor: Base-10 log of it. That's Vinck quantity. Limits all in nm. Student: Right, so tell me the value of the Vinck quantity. -0.17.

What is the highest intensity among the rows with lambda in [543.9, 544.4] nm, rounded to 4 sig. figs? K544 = 25.54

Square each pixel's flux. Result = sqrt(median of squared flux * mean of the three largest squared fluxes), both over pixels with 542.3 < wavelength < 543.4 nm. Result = 557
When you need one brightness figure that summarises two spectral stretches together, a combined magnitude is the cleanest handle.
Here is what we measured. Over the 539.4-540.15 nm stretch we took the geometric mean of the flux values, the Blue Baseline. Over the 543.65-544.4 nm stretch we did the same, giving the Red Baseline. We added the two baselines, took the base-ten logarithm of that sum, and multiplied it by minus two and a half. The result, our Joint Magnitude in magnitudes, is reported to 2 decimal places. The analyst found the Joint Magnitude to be -4.24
